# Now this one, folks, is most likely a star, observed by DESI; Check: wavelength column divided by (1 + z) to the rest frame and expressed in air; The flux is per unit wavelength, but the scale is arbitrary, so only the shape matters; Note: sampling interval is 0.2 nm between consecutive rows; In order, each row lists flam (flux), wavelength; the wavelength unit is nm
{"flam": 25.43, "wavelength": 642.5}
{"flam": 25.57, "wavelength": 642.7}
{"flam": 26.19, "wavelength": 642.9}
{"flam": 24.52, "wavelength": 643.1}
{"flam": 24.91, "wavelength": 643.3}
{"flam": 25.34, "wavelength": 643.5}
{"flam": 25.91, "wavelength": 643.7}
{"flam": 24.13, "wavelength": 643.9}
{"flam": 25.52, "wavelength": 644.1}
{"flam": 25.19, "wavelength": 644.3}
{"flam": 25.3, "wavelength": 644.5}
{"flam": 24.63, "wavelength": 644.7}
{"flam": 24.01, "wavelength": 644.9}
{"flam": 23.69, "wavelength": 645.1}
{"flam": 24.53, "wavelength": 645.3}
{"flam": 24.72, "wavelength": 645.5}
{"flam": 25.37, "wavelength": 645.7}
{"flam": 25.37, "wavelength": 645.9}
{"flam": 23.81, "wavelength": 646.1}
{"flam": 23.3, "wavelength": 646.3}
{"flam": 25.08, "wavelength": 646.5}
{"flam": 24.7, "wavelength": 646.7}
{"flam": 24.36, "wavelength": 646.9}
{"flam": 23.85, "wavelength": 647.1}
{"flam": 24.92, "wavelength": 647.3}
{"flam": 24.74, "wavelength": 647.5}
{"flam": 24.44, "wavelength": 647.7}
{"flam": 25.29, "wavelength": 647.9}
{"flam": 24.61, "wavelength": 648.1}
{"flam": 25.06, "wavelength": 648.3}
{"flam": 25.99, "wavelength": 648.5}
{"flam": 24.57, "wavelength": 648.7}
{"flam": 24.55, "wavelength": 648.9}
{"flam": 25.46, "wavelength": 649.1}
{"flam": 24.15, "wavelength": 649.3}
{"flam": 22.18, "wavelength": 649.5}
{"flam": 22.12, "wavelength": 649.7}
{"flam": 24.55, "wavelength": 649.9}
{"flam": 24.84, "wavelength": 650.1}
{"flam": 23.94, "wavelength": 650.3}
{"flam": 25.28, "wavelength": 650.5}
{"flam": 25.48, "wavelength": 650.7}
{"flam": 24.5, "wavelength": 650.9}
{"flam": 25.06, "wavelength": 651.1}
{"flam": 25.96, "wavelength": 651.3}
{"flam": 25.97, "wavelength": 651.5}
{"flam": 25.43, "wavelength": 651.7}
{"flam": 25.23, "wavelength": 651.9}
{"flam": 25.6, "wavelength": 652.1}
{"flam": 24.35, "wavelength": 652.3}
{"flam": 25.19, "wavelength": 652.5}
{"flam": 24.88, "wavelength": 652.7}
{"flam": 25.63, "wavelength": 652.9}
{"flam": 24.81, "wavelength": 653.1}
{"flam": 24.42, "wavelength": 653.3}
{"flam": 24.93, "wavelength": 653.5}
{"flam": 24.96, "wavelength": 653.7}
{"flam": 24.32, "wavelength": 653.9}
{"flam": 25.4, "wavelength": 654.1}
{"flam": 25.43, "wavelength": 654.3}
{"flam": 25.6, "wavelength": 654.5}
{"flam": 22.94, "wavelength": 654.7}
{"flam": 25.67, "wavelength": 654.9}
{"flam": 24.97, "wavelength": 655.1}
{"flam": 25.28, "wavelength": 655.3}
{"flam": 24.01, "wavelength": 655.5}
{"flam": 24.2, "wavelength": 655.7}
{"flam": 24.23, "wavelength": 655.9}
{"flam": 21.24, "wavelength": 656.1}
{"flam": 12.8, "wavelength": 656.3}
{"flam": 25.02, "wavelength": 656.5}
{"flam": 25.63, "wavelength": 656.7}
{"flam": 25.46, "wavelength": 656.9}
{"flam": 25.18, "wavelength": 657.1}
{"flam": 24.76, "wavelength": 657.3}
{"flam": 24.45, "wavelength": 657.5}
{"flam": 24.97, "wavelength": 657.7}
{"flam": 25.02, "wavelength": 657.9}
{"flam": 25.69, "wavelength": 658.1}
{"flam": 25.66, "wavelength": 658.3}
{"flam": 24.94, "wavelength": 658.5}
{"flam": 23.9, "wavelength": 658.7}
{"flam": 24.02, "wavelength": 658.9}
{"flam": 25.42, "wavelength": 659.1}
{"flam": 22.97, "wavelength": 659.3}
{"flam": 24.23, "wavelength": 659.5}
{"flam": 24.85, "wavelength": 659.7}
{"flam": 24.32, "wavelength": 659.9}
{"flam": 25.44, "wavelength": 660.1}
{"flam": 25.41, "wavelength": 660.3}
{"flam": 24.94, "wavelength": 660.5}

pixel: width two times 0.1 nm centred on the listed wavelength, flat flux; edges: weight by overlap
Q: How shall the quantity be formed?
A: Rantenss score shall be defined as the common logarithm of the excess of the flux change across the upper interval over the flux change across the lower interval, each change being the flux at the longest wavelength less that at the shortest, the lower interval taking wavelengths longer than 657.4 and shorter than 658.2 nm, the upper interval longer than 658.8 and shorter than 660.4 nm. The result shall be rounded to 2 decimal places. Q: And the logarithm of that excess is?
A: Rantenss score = -0.82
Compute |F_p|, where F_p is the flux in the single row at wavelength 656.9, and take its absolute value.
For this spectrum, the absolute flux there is 25.5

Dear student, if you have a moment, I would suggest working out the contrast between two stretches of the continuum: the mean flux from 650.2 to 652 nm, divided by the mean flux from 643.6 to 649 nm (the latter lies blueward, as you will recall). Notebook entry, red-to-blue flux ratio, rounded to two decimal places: 1.02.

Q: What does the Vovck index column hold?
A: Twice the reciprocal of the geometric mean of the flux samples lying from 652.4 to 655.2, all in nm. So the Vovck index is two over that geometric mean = 0.0802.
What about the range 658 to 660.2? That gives 0.0811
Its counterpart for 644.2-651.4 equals 0.0814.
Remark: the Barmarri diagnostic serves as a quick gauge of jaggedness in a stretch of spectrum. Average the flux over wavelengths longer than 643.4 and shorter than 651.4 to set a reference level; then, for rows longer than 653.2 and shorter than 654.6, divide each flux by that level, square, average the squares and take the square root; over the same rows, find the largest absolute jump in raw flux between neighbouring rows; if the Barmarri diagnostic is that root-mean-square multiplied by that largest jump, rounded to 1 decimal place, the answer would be 1.1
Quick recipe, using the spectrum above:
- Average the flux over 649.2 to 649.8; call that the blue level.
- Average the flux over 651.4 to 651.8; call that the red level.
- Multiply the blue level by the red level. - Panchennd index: 586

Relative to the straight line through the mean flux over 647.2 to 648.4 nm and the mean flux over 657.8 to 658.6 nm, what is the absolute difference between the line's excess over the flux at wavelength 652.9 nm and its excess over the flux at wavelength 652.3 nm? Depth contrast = 1.3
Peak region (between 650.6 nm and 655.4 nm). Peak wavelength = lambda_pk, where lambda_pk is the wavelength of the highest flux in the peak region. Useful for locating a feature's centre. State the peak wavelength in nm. 651.5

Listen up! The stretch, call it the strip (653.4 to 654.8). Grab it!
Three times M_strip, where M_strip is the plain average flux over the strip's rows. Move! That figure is 74.4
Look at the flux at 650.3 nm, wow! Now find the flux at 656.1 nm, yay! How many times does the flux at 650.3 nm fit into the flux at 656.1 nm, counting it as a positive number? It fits 0.89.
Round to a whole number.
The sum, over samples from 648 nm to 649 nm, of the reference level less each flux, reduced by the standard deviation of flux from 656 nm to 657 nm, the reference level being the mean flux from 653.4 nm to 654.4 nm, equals -5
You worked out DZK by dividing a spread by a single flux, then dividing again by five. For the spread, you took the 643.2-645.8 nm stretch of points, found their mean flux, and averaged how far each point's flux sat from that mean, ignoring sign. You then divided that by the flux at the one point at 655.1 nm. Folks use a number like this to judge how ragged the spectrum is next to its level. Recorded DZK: 0.0043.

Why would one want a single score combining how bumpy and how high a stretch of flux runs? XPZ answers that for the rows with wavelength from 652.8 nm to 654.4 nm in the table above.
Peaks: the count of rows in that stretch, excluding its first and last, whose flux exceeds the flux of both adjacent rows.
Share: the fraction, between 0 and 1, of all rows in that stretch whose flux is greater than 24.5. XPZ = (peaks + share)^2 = 3.1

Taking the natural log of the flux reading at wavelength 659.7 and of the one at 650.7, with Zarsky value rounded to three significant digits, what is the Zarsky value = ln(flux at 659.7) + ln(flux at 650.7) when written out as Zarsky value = 6.45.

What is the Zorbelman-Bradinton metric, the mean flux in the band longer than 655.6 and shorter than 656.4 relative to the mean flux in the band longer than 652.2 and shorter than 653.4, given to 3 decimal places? 0.829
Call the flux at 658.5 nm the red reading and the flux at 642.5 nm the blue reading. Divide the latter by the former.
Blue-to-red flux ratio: 1.02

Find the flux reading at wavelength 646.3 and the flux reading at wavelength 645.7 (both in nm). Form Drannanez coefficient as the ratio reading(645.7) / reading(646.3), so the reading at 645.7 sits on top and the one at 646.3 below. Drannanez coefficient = 1.09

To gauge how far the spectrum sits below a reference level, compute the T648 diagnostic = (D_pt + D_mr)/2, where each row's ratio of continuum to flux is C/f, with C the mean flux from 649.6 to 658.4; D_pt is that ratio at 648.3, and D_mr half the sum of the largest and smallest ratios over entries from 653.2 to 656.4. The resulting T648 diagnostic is 1.21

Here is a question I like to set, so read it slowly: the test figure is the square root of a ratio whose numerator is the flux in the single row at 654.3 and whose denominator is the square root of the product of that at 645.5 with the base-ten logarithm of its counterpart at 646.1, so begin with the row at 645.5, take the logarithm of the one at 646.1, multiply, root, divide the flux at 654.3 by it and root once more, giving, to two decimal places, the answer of 2.09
